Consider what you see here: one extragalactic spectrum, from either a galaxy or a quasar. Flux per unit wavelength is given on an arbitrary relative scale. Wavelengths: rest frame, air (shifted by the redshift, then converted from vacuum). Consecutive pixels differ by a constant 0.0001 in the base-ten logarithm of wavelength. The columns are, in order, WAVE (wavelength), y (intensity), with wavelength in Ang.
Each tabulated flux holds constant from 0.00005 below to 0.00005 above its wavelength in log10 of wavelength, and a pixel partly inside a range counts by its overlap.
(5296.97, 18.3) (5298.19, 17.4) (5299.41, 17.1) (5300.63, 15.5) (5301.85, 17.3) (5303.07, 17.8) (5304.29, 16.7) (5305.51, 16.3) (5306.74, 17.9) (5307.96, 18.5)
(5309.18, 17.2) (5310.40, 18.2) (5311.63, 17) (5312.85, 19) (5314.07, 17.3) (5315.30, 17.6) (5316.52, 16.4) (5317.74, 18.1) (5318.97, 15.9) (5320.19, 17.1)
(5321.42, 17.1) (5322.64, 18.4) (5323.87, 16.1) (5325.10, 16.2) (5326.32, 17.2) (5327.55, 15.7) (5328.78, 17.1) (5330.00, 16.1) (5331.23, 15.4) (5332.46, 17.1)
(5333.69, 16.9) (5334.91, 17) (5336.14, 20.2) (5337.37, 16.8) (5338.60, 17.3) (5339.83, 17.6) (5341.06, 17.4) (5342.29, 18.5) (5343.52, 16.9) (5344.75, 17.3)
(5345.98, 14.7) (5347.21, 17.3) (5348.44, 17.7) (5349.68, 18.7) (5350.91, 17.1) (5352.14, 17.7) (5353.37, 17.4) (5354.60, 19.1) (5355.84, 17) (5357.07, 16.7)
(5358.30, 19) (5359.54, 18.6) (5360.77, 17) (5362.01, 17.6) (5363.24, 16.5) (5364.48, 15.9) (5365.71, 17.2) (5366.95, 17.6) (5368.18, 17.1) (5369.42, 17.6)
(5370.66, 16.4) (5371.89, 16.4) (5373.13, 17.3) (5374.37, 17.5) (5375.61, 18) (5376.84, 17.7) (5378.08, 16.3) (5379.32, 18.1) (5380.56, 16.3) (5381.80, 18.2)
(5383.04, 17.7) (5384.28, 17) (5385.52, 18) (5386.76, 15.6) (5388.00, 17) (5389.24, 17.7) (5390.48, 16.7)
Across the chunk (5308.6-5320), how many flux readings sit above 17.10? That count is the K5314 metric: 6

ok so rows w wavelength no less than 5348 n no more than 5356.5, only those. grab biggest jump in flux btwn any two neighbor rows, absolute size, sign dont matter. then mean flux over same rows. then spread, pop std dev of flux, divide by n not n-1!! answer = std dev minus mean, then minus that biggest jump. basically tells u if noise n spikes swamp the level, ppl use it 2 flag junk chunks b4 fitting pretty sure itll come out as -19.2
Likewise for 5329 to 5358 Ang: -19.6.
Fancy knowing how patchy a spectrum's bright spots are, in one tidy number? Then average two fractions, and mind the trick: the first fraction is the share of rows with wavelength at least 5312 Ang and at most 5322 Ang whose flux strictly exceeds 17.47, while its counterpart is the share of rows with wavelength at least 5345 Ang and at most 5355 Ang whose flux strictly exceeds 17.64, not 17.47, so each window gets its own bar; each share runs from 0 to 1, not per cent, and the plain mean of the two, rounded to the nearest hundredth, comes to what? 0.44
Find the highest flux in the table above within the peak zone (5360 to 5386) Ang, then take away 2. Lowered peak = 16.2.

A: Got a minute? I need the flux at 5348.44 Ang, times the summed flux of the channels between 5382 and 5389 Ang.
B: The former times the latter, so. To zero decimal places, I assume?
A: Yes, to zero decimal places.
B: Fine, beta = 1510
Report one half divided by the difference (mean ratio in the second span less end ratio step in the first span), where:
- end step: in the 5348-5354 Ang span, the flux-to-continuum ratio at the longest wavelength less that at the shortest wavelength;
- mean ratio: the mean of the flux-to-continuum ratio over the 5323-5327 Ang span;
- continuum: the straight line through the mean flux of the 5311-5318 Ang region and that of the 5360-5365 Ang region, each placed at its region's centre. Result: 0.52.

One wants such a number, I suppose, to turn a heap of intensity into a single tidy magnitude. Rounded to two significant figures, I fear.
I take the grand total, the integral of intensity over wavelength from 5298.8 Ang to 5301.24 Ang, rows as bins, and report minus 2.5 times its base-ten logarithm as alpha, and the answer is -4.0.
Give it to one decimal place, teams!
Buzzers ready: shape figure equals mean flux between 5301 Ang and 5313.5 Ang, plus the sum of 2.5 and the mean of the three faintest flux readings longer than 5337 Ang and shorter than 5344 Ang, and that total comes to 37.1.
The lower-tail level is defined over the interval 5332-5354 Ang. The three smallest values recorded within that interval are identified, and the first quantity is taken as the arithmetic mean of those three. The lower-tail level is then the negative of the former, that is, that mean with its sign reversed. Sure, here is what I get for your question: -16.1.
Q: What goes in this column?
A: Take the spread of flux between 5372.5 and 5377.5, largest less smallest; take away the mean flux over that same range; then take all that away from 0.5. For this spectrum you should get 17.4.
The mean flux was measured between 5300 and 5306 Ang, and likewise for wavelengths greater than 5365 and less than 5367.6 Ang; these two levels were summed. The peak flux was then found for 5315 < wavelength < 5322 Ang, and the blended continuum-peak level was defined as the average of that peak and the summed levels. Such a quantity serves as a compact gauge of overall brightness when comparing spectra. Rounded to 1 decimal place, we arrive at 26.1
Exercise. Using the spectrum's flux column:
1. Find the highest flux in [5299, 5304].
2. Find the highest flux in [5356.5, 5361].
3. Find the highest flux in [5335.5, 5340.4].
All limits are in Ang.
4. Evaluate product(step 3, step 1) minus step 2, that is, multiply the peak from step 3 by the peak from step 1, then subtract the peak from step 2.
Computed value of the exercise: 341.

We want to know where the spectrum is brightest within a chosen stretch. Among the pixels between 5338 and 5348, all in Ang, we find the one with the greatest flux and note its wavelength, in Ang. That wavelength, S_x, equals 5342.29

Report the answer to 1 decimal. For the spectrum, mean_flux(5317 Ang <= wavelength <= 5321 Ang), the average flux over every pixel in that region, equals 17.0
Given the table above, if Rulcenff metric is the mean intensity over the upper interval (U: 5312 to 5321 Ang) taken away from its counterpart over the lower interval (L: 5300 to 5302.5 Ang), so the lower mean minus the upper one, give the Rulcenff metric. -0.9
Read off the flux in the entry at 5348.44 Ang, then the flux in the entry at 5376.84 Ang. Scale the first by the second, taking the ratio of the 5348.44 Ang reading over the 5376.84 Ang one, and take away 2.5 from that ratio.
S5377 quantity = -1.50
